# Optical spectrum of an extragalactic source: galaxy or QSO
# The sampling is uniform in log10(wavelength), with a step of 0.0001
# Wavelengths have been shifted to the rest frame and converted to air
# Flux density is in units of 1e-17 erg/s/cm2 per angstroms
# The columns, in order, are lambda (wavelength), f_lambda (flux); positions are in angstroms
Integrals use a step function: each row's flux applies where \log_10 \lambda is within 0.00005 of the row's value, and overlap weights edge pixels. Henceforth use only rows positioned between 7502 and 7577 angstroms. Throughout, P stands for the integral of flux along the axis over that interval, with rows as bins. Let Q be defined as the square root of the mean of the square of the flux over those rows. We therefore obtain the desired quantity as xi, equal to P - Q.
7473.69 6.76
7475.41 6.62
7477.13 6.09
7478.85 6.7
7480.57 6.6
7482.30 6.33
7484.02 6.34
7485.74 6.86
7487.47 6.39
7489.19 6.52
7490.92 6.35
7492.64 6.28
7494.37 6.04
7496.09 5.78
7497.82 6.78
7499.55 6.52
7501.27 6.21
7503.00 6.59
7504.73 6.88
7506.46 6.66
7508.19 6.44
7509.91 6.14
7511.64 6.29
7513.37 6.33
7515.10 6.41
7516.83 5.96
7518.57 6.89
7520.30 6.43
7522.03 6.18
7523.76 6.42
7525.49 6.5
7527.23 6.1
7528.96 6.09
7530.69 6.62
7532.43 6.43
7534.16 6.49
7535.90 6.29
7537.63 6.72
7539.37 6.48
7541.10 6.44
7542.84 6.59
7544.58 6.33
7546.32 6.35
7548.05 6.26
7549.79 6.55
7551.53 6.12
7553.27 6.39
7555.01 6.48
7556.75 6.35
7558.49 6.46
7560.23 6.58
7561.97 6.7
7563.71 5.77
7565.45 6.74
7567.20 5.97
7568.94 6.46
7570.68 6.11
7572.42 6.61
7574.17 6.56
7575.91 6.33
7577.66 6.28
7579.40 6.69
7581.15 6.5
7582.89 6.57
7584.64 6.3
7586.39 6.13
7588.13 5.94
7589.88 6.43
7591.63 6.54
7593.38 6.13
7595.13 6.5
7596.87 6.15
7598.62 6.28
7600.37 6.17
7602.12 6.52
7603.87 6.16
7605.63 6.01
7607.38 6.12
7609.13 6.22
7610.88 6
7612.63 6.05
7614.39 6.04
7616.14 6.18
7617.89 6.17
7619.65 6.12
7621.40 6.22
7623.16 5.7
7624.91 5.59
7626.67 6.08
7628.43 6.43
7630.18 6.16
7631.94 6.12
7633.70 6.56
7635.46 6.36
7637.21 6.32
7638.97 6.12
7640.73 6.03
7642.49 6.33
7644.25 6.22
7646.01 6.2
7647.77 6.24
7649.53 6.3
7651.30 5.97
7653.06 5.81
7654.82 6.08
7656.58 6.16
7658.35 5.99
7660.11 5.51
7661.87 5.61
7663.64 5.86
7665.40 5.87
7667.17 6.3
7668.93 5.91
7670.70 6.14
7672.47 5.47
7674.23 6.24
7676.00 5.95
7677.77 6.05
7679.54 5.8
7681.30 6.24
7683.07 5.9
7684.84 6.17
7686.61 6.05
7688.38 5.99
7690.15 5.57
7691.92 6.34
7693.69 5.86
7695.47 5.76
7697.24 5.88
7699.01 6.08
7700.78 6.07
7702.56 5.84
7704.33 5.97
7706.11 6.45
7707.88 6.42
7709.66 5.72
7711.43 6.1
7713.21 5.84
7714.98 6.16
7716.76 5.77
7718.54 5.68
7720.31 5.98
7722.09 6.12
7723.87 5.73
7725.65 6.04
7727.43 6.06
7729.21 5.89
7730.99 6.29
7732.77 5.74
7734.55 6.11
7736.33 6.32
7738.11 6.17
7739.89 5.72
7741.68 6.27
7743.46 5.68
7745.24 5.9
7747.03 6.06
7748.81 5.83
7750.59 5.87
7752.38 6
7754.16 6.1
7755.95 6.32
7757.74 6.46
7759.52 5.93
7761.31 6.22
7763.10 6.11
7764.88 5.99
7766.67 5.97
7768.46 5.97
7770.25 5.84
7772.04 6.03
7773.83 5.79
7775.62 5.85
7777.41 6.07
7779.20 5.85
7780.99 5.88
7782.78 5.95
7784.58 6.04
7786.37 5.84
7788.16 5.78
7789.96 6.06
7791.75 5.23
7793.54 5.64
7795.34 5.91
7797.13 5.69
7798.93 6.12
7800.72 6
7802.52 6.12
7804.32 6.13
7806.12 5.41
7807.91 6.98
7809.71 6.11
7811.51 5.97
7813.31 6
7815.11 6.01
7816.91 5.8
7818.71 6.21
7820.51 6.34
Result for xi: 474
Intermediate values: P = 480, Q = 6.41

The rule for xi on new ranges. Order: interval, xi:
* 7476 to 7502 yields 160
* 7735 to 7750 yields 84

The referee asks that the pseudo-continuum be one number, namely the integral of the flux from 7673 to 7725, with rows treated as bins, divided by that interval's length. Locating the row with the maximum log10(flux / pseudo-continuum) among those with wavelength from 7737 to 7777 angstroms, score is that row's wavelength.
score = 7757.74 angstroms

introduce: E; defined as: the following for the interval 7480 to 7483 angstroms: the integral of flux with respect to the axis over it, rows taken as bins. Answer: 19.3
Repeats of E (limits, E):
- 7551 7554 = 18.8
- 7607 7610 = 18.5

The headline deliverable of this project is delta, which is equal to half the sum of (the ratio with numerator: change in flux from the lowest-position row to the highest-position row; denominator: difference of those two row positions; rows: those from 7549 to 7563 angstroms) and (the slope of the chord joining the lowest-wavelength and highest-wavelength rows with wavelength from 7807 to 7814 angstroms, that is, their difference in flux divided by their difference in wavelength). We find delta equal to -0.085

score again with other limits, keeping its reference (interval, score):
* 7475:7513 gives 7504.73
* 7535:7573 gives 7565.45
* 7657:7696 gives 7691.92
